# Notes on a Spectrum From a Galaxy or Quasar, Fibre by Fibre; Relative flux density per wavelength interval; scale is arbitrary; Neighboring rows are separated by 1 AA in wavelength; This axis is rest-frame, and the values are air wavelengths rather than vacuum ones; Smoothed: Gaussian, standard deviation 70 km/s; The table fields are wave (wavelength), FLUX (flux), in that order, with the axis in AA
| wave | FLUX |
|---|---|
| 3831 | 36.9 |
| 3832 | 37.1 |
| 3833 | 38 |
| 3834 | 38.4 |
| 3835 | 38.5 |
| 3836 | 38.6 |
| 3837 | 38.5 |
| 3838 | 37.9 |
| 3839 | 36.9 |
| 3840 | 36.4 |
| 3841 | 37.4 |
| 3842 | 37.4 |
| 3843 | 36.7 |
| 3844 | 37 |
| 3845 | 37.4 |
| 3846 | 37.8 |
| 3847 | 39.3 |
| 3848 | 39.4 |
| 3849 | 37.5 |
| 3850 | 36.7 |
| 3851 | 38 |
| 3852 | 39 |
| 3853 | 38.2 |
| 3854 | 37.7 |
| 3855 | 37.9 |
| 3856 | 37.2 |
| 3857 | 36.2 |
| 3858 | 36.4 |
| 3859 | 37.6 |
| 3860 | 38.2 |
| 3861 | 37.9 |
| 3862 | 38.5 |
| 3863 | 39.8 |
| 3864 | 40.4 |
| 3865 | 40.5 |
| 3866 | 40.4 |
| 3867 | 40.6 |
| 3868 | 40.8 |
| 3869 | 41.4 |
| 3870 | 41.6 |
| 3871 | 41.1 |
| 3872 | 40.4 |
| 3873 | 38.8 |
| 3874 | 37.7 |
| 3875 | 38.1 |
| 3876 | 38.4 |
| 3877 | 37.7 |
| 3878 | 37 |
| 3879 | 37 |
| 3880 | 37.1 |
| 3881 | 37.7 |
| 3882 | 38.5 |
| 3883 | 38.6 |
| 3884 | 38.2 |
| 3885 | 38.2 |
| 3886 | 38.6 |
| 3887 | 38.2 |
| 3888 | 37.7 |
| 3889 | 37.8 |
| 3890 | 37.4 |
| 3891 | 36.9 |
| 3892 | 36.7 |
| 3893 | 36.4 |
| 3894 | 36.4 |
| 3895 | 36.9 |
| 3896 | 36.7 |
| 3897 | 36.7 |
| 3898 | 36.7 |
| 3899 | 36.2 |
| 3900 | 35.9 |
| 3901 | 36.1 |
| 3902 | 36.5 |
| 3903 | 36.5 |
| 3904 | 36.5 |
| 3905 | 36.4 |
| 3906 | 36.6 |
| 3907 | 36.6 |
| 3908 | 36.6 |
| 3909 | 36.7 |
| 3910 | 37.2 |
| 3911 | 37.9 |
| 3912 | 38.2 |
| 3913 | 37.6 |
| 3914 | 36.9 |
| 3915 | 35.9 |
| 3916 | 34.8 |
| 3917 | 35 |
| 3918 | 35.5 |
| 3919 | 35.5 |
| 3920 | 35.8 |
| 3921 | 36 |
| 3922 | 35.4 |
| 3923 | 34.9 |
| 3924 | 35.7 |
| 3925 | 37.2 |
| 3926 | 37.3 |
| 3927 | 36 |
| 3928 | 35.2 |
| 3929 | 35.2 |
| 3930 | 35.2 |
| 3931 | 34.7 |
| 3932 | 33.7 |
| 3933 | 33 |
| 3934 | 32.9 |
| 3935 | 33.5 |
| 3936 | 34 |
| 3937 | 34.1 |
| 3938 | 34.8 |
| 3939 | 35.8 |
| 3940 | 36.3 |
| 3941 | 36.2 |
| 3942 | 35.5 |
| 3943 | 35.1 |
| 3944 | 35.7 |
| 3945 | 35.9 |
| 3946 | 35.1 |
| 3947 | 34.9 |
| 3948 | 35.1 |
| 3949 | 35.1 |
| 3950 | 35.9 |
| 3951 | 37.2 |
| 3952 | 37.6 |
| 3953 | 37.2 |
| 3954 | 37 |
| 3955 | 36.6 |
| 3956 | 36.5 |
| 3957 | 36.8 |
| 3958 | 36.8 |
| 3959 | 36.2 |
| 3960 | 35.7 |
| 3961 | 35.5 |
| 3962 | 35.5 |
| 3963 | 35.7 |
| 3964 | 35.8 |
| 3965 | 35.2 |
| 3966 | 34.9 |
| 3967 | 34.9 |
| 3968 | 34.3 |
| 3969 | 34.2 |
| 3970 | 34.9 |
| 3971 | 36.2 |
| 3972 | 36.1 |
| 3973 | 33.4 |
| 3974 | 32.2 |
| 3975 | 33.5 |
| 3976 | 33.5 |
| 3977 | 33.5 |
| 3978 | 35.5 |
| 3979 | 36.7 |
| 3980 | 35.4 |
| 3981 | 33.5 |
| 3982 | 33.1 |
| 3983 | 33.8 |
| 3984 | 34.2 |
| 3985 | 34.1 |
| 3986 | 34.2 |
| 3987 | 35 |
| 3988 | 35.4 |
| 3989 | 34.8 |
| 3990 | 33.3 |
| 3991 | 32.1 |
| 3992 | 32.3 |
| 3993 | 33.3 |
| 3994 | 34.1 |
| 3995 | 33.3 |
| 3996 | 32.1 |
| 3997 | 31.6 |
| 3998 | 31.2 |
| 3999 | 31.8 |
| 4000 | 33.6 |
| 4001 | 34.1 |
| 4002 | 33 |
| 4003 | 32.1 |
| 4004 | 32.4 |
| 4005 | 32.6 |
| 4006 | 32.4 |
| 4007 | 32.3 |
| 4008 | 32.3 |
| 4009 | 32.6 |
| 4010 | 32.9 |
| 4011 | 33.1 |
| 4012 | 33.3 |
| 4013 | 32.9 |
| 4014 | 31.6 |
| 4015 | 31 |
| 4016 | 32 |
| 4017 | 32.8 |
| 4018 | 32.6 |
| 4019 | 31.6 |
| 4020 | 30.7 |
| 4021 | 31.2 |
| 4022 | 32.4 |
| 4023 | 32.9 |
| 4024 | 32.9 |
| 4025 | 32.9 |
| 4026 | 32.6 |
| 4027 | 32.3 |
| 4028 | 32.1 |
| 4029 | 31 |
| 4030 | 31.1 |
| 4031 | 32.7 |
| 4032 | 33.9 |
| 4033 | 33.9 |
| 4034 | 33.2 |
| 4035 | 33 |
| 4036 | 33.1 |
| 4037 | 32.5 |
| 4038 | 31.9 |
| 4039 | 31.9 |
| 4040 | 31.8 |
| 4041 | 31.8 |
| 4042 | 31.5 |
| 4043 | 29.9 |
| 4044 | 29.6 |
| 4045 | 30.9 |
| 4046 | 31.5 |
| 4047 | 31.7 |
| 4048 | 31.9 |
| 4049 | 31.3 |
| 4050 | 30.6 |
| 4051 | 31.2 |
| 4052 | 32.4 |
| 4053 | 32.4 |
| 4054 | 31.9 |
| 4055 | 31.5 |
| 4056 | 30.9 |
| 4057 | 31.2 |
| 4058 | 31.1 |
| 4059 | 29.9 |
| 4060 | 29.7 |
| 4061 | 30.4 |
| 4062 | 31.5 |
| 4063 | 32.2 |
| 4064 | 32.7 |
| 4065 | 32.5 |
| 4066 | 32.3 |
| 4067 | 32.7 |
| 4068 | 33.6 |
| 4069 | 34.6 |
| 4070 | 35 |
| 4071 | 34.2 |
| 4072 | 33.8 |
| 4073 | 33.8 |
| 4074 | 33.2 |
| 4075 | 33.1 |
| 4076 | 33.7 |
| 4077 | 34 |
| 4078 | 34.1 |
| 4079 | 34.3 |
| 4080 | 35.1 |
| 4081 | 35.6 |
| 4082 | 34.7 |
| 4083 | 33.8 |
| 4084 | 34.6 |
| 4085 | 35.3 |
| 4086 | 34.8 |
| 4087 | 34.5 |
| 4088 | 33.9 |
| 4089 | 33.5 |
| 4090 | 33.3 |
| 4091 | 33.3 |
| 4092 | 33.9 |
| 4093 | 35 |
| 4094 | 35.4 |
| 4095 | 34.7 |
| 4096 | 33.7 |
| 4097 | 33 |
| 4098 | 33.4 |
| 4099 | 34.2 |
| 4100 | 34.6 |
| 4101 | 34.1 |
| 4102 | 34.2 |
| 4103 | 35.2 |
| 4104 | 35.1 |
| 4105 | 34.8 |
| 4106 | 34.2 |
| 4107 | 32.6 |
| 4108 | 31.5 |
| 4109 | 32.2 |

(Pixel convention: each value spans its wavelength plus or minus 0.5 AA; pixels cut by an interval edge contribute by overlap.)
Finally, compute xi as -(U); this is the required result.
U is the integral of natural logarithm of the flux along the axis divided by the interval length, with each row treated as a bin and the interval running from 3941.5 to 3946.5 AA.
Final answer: -3.57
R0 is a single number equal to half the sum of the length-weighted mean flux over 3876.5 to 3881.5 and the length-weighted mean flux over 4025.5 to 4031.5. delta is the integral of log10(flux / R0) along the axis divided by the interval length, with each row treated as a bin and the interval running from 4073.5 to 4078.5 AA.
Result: -0.013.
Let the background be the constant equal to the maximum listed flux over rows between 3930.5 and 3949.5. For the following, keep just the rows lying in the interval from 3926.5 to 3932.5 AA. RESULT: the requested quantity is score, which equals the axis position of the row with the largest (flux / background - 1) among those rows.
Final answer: 3927 AA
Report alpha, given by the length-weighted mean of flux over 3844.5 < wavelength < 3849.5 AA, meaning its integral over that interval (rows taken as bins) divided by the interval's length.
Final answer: 38.3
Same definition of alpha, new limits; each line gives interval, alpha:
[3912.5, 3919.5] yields 35.9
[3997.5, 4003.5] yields 32.6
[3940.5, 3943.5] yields 35.6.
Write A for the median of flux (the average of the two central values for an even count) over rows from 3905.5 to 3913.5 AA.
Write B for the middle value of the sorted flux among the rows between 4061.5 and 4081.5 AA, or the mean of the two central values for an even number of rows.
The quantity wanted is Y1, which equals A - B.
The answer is 3.2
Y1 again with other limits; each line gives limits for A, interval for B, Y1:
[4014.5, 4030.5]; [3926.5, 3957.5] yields -3.0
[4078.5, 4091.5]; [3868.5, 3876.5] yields -5.1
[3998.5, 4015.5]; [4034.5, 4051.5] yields 0.9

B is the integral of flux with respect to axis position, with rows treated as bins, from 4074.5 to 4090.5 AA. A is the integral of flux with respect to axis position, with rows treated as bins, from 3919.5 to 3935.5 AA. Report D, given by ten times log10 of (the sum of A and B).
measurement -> 30.5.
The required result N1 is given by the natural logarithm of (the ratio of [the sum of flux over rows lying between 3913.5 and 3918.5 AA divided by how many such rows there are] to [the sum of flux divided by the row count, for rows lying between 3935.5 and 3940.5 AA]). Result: 0.02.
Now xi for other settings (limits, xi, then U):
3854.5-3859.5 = -3.61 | 3.61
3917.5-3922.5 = -3.57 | 3.57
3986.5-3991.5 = -3.53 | 3.53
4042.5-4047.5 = -3.42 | 3.42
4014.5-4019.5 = -3.47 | 3.47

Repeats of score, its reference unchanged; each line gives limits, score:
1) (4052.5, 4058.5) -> 4053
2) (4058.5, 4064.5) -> 4064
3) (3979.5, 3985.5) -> 3980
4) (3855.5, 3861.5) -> 3860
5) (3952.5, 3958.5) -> 3953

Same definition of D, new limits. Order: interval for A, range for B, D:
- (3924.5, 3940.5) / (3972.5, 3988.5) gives 30.4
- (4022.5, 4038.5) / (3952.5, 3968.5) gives 30.4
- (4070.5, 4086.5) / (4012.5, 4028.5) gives 30.3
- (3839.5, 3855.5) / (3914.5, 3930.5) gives 30.7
